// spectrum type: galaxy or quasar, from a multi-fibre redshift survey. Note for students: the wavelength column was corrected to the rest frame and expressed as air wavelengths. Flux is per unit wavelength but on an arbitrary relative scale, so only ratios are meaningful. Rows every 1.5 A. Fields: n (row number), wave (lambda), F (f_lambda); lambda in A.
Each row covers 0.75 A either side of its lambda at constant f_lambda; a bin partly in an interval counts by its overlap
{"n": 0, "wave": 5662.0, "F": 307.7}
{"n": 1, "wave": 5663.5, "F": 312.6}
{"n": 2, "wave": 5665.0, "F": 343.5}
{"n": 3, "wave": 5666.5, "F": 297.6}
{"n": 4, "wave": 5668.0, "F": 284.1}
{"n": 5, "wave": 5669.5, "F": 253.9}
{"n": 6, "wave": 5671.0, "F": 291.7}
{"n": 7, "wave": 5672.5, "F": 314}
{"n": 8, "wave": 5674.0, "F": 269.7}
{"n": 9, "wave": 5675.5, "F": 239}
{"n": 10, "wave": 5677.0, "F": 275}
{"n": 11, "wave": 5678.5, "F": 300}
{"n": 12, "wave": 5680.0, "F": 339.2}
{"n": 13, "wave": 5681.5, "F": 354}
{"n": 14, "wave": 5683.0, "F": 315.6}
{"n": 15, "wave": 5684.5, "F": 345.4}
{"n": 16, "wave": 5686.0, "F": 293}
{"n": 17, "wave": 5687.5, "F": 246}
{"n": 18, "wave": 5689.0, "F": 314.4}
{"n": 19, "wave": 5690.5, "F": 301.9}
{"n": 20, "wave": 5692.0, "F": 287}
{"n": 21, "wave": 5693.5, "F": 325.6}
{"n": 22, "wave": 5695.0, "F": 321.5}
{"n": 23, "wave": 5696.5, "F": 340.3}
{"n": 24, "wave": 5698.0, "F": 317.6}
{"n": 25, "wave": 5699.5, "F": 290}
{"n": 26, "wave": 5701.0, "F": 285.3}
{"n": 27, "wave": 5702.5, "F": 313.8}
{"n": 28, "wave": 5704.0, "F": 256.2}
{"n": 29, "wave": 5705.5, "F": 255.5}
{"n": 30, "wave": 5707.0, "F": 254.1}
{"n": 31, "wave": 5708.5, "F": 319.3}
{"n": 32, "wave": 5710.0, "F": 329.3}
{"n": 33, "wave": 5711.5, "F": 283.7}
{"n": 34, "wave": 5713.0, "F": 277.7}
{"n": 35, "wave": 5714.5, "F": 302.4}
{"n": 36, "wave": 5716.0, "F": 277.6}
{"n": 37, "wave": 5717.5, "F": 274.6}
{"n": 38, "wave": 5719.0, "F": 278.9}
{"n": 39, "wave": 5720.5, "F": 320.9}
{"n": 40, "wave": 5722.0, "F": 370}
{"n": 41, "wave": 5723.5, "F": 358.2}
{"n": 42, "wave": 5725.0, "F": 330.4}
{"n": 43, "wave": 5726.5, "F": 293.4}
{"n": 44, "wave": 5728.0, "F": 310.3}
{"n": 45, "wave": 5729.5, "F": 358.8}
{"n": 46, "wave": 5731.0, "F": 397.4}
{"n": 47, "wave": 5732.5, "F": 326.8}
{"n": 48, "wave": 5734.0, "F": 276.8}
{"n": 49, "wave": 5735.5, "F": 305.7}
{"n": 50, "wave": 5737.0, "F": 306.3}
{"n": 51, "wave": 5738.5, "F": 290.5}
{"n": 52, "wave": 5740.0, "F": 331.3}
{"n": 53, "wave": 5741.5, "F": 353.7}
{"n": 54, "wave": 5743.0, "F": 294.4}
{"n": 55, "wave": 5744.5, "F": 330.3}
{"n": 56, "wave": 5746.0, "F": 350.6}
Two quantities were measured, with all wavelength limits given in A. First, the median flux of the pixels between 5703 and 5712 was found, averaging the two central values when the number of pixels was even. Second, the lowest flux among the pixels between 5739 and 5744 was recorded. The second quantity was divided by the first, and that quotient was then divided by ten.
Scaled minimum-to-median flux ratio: 0.109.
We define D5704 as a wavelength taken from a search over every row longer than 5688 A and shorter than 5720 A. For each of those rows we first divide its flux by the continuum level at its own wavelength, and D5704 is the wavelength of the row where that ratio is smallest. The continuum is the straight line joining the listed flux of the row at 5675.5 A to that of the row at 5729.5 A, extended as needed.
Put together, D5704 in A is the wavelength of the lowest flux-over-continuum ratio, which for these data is 5707.0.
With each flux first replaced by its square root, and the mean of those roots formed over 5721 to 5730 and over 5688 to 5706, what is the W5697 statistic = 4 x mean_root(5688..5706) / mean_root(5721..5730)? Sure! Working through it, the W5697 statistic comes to 3.78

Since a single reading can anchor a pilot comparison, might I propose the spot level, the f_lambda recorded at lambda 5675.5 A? 239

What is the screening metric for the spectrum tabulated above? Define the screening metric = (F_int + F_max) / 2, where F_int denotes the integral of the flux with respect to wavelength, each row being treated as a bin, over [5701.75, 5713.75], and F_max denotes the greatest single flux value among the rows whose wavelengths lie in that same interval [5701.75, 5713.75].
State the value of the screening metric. 1882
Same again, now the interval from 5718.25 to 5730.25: 2151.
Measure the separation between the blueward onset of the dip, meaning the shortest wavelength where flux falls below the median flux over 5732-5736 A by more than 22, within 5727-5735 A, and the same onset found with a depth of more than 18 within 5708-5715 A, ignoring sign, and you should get 22.5 A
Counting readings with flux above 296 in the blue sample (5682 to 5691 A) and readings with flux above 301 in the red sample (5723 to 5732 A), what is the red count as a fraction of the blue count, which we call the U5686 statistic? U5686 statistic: 1.25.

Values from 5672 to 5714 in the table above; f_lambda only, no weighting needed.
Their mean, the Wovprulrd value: 299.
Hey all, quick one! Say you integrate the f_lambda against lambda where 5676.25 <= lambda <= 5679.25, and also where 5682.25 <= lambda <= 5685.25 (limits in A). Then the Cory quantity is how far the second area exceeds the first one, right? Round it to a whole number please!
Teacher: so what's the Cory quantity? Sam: 129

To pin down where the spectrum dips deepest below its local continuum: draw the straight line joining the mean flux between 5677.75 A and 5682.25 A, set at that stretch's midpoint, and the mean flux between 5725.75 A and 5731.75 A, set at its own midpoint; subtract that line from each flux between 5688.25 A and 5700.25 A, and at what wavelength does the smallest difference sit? 5692.0 A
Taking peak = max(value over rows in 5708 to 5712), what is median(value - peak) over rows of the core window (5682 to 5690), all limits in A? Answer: -15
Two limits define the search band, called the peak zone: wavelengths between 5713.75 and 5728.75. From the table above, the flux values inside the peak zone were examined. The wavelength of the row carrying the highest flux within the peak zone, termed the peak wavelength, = 5722.0 A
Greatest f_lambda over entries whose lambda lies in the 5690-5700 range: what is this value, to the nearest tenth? 340.3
